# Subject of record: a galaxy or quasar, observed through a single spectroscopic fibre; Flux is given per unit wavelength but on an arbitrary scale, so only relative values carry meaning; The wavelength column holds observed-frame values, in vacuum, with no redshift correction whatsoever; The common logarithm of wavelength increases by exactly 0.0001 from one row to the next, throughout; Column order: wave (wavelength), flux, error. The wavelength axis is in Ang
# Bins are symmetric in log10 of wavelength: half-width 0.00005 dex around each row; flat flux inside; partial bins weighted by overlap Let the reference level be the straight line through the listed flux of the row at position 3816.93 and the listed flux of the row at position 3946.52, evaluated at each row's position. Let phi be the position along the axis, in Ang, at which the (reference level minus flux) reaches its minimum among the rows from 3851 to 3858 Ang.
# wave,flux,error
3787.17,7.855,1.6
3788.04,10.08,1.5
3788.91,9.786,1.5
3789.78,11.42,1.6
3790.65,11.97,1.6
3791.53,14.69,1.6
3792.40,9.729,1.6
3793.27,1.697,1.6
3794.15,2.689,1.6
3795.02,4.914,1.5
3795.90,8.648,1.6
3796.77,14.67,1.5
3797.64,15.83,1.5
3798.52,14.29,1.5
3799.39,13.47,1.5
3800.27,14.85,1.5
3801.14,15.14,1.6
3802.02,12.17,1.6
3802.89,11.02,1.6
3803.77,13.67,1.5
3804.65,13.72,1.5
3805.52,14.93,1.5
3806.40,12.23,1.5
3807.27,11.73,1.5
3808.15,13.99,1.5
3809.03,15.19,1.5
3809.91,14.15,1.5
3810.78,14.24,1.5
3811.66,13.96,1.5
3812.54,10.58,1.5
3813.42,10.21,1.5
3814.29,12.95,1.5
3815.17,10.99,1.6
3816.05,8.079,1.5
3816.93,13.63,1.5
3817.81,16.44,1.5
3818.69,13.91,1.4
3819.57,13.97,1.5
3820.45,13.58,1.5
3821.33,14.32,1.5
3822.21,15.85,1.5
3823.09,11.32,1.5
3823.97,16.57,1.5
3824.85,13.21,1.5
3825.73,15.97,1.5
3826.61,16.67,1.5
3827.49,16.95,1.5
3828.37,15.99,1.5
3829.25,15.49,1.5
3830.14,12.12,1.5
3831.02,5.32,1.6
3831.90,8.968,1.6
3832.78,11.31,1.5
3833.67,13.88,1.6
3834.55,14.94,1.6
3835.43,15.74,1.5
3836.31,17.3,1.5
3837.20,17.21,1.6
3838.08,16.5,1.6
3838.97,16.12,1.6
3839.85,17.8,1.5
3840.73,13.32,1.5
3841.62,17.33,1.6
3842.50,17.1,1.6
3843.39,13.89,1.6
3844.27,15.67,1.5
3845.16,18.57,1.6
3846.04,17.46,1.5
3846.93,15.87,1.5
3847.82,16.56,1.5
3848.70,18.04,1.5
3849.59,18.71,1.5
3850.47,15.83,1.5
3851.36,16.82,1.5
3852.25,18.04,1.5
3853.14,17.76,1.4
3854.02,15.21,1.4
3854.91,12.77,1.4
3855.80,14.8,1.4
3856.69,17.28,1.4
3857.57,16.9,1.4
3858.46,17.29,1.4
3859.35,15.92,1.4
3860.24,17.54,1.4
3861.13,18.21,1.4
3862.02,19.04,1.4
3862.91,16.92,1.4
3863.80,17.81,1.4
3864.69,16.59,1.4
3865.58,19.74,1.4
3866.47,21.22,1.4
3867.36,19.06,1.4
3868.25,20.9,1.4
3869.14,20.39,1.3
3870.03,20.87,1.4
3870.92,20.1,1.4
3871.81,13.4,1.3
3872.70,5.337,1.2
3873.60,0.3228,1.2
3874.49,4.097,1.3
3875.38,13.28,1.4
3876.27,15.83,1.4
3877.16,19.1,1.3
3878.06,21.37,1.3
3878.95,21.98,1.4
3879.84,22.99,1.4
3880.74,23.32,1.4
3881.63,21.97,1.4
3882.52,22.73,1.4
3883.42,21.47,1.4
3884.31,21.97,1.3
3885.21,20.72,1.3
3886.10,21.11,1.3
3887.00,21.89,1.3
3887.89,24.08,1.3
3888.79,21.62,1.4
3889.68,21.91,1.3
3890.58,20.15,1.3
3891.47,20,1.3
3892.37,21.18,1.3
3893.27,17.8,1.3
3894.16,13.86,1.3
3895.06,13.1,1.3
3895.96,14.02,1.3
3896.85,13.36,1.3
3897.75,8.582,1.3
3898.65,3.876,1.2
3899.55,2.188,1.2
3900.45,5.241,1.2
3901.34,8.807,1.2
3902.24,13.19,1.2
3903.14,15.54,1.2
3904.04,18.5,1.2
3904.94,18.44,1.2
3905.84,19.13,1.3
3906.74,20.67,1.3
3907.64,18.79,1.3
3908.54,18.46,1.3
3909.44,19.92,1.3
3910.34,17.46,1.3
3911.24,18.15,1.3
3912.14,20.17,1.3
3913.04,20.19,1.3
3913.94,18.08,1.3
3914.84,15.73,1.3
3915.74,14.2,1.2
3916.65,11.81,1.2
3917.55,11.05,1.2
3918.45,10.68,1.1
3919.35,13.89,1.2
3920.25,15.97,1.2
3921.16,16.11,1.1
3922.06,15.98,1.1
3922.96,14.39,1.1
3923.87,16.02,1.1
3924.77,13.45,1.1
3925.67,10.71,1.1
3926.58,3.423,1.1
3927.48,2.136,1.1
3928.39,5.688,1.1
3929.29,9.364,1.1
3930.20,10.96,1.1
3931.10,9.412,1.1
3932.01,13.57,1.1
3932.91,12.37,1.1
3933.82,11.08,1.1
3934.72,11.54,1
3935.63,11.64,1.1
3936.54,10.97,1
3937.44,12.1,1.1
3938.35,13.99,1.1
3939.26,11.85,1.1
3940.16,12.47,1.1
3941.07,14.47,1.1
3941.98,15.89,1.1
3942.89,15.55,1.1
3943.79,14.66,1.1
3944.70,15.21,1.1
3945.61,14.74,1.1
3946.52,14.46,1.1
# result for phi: 3852.25 Ang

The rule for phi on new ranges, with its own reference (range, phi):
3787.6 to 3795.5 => 3791.53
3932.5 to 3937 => 3932.91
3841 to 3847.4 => 3845.16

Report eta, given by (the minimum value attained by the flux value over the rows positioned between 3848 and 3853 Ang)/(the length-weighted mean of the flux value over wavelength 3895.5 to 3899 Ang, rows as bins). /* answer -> 1.6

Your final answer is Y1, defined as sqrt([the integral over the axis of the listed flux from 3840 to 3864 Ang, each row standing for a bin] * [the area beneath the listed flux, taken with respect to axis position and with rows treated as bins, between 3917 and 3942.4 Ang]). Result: 347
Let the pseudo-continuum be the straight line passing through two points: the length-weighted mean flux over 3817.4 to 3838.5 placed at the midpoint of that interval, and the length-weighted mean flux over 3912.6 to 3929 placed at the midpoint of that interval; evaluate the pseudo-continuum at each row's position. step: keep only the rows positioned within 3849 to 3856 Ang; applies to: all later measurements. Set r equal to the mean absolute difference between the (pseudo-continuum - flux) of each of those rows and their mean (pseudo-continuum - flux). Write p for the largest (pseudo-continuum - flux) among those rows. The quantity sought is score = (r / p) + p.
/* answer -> 3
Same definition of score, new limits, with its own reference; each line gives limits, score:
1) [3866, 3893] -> 14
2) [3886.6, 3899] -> 10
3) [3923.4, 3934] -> 11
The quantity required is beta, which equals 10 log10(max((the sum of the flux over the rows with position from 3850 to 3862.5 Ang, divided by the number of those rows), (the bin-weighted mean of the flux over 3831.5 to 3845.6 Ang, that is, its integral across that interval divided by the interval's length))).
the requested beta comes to 12.2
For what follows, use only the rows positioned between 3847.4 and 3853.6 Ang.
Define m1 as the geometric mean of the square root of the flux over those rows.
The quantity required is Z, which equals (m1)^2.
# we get 17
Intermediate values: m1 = 4.2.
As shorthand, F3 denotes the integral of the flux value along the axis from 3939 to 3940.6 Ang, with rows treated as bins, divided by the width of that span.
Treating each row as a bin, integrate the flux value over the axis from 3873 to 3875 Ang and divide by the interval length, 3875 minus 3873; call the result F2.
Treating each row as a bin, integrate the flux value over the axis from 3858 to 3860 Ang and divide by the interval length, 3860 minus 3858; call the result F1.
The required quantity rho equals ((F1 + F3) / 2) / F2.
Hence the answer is 5.16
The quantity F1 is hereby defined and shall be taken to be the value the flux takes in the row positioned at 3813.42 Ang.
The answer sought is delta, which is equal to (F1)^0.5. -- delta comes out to 3.20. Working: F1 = 10.21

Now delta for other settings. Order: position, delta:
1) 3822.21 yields 3.98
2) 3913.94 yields 4.25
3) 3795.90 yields 2.94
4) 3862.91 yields 4.11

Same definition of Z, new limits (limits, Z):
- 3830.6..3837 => 12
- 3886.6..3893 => 22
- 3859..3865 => 17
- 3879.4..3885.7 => 22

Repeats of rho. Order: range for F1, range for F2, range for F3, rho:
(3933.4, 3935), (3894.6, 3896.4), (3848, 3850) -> 1.09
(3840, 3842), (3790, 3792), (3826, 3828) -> 1.24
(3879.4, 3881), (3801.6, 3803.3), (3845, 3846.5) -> 1.76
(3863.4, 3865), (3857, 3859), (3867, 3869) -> 1.09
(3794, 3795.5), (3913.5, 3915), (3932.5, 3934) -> 0.46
